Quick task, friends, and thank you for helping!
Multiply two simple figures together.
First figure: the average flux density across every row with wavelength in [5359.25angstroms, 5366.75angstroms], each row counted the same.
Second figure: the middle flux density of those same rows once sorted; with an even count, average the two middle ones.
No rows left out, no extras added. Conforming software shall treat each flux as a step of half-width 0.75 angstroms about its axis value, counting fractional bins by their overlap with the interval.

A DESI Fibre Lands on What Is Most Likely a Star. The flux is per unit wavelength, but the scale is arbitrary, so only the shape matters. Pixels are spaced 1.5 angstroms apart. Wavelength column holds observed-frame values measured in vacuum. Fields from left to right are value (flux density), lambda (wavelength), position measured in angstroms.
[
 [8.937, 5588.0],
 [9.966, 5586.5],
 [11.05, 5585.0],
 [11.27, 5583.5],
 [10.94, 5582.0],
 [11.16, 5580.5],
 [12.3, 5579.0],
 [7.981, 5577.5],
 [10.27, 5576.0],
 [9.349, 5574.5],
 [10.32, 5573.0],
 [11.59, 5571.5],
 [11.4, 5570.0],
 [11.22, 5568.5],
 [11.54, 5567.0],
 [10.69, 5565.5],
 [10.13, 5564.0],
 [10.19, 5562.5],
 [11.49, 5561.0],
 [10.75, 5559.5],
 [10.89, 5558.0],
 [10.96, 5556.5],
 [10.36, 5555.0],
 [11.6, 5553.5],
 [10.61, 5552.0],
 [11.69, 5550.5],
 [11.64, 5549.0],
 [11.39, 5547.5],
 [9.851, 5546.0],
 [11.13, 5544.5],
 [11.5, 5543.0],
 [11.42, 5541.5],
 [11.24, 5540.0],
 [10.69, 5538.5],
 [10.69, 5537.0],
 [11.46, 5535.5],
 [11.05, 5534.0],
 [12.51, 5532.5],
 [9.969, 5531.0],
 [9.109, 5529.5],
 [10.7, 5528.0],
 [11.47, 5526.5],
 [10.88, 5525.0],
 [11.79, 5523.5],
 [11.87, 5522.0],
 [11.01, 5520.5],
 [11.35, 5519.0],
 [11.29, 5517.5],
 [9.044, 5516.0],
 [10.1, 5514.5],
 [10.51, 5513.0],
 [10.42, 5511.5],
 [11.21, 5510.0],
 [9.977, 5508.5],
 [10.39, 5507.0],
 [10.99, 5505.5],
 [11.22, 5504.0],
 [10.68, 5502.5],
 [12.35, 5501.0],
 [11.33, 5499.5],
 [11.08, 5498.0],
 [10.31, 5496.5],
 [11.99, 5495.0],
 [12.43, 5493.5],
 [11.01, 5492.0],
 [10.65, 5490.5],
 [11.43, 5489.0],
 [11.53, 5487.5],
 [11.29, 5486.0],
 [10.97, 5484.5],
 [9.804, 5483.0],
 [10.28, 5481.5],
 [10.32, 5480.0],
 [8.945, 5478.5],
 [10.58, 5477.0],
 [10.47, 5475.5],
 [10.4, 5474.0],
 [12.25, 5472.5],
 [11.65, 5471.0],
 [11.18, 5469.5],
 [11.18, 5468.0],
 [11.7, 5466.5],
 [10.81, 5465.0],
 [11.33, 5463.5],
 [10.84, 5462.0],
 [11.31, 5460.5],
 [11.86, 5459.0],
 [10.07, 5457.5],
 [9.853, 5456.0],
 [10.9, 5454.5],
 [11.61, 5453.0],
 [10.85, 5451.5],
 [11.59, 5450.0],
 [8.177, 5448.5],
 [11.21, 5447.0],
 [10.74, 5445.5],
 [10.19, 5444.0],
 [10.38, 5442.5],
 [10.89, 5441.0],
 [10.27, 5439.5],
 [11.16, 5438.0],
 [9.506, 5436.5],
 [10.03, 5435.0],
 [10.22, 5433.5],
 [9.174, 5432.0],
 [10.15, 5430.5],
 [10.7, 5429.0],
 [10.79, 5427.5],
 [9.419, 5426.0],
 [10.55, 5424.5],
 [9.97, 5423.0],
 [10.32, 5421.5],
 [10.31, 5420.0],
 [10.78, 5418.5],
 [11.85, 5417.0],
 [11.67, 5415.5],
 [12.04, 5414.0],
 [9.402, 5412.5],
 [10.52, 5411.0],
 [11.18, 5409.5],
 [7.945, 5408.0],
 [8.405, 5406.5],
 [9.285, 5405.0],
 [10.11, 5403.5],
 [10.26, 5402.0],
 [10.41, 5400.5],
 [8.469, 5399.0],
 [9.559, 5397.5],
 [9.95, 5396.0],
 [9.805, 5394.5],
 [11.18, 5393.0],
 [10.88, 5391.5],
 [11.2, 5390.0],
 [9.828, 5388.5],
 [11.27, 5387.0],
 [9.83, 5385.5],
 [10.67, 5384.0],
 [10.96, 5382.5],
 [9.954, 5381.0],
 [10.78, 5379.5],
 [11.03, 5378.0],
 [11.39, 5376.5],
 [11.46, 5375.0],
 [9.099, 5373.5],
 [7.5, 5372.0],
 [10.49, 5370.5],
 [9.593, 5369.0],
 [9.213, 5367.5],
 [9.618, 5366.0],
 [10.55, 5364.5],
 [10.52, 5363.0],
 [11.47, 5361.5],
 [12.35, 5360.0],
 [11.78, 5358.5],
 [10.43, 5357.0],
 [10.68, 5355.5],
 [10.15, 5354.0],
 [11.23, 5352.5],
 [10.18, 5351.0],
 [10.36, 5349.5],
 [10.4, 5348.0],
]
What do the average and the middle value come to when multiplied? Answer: 115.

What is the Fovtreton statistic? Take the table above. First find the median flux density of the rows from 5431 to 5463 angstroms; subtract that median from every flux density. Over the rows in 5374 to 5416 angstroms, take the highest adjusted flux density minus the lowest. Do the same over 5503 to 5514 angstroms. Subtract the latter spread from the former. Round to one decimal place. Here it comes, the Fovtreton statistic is 2.9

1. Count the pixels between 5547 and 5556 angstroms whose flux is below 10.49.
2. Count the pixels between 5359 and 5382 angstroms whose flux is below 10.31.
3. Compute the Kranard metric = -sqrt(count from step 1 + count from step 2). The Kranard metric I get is -2.6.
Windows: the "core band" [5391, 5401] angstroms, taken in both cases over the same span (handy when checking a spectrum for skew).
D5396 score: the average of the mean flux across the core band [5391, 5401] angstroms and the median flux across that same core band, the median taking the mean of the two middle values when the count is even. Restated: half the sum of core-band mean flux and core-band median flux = 10.0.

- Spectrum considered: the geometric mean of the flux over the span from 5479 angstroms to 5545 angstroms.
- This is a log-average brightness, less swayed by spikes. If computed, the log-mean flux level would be 10.94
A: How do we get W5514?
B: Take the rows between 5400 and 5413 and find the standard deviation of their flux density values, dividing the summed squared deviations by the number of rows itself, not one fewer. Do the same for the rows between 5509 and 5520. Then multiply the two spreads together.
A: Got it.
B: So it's 0.8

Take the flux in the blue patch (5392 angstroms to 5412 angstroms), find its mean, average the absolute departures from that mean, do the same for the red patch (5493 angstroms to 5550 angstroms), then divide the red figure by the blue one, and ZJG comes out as 0.77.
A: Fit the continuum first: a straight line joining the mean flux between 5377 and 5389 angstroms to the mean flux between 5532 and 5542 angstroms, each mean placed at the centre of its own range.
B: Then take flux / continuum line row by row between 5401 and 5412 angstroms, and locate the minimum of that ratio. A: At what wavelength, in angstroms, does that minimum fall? 5408.0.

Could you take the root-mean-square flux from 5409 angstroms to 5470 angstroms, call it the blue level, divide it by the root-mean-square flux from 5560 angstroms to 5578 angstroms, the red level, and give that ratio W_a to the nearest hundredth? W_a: 1.01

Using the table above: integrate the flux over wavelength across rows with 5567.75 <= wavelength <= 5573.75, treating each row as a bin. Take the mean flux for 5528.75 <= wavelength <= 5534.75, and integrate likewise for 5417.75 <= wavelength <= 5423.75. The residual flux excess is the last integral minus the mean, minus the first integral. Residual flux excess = -15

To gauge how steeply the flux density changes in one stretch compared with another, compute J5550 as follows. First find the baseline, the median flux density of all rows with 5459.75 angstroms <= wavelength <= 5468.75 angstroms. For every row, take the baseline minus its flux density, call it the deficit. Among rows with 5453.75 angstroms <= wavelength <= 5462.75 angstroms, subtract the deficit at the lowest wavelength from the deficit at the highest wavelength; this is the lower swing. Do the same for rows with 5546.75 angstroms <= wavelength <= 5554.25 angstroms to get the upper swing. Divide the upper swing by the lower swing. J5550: -3.5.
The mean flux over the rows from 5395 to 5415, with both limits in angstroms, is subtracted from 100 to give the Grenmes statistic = 90.2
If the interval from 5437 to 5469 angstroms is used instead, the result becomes 89.2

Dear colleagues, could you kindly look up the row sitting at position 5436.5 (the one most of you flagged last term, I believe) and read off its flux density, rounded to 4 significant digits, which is 9.506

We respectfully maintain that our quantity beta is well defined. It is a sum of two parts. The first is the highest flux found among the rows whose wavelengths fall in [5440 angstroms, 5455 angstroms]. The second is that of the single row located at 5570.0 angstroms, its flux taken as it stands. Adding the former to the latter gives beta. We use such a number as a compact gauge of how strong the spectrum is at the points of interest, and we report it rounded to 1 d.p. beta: 23.0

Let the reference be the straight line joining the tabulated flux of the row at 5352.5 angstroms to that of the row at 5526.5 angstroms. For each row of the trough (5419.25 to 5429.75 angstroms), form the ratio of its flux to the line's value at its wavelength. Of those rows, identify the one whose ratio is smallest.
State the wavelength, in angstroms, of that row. 5426.0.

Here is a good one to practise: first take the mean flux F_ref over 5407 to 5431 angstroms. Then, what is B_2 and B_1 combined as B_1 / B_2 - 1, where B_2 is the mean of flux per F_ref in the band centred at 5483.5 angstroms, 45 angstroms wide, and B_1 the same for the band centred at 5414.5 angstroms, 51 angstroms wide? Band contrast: -0.07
